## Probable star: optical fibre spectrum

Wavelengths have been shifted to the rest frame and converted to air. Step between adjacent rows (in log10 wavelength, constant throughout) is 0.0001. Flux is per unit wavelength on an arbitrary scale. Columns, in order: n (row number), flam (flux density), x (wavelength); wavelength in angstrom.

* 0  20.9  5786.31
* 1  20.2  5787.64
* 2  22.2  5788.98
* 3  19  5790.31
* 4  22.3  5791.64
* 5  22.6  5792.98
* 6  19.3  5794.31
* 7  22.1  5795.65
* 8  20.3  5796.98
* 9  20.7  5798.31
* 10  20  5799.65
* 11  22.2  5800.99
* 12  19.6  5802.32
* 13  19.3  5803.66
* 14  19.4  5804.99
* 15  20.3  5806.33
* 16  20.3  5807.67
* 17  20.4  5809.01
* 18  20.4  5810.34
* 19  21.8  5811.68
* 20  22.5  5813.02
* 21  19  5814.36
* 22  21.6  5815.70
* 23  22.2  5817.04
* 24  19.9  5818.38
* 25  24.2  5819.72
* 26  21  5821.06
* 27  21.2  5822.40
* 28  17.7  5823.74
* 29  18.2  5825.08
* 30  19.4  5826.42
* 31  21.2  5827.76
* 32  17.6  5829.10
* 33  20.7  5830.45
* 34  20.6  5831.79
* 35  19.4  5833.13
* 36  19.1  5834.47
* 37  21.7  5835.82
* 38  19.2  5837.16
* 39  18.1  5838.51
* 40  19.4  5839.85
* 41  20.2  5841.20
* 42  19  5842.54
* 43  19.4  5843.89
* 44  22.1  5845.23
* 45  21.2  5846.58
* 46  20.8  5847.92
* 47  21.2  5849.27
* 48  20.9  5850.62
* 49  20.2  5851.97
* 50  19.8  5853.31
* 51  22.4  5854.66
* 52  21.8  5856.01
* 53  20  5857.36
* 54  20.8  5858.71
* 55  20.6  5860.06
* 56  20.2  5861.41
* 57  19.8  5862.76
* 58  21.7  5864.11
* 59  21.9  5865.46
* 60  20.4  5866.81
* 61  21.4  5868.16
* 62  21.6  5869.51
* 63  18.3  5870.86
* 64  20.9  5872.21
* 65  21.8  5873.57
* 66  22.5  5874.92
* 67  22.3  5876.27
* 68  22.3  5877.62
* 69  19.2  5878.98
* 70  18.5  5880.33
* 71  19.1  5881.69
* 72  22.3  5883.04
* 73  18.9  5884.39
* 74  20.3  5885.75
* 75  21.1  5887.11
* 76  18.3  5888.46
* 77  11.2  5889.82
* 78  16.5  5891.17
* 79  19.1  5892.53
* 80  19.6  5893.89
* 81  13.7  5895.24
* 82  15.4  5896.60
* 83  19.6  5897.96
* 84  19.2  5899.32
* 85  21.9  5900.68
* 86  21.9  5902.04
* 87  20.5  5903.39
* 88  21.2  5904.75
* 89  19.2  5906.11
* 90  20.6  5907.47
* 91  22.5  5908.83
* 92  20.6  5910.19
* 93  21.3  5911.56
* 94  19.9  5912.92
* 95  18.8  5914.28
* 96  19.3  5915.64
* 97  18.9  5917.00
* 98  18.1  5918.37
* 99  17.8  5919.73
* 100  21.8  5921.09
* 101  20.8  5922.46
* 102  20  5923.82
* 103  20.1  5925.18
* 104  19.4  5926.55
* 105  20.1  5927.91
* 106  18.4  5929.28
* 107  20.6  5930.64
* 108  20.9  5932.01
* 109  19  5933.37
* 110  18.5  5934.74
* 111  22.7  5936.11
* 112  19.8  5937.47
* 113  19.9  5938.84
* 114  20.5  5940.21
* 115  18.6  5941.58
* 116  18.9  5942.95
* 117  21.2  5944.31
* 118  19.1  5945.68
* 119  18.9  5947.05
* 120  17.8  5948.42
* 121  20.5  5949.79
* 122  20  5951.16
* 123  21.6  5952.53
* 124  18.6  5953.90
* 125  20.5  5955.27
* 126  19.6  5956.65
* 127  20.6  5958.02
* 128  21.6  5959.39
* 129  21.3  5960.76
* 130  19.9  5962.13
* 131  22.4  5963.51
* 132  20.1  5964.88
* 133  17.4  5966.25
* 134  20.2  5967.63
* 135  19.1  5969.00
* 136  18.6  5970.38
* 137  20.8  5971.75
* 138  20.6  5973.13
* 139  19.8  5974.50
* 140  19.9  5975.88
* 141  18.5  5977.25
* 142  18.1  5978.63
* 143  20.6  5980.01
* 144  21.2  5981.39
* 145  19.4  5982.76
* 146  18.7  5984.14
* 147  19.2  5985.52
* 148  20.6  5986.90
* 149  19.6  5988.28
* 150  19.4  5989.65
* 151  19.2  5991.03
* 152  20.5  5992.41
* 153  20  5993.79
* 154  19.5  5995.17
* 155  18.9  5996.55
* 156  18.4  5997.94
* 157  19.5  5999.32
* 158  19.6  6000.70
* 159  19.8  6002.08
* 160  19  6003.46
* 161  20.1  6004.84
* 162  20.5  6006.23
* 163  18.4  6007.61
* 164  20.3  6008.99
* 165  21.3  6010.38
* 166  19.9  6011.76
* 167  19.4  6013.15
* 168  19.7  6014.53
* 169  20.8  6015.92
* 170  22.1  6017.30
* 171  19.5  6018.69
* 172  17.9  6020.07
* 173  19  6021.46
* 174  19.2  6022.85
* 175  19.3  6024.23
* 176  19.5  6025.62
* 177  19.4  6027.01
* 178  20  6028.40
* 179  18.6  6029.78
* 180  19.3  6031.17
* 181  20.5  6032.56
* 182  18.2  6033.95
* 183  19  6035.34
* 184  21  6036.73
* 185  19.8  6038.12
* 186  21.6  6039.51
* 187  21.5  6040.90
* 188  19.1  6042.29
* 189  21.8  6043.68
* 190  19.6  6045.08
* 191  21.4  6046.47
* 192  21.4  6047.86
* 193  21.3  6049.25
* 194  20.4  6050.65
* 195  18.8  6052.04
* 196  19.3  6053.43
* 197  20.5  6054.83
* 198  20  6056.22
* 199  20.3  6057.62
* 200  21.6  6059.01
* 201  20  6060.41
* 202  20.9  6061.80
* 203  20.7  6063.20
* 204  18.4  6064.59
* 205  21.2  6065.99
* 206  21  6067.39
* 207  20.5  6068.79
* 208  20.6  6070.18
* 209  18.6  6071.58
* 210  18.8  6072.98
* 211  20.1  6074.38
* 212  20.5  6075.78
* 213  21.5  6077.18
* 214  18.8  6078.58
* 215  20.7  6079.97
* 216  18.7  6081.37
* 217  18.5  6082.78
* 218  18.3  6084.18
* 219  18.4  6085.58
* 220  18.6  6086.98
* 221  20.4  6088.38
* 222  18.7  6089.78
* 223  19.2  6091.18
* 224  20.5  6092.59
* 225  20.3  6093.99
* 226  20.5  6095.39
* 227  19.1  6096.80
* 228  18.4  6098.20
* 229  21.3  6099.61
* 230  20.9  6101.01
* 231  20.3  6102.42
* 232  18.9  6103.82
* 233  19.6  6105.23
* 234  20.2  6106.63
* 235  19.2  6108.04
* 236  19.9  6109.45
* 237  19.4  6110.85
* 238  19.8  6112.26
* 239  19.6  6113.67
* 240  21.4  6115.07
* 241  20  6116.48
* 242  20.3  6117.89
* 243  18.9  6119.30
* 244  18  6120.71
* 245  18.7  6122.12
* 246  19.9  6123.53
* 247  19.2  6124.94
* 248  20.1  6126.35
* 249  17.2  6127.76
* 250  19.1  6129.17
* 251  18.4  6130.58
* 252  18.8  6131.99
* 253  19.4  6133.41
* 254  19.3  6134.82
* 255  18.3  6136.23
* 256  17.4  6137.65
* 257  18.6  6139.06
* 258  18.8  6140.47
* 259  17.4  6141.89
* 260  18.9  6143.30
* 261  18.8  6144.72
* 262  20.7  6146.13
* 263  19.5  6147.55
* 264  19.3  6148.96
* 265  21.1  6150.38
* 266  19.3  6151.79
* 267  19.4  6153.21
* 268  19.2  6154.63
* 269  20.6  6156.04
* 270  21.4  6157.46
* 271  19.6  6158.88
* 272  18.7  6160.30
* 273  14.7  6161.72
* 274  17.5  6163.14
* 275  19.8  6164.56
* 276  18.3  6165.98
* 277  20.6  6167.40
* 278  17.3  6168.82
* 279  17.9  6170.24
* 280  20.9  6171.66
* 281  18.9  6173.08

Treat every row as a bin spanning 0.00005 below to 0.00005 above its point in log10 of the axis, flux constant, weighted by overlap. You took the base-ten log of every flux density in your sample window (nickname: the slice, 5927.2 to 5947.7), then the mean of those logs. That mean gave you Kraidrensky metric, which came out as 1.30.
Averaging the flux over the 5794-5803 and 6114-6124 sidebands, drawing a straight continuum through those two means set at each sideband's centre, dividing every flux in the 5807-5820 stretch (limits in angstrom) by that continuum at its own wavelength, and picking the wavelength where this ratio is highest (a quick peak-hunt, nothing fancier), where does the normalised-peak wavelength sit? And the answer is 5819.72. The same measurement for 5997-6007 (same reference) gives 6006.23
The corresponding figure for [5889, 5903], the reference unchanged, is 5902.04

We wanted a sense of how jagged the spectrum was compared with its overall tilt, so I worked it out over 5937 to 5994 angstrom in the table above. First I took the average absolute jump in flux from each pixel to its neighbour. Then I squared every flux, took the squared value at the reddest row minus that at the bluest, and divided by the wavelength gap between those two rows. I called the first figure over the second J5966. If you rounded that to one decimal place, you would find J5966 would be 8.7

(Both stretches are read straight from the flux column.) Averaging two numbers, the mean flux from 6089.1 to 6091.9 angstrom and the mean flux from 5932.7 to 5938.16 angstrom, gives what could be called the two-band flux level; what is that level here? 19.5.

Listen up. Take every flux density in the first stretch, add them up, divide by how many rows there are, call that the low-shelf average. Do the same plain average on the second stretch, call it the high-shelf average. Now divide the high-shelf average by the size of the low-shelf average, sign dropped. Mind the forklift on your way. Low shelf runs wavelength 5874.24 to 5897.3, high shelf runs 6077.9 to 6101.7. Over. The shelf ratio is 1.03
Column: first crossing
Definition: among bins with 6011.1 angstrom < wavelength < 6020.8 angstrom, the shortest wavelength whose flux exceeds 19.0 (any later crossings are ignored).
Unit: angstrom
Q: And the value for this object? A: 6011.76 angstrom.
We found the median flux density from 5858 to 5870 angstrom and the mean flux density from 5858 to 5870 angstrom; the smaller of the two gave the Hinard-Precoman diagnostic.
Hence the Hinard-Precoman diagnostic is 20.8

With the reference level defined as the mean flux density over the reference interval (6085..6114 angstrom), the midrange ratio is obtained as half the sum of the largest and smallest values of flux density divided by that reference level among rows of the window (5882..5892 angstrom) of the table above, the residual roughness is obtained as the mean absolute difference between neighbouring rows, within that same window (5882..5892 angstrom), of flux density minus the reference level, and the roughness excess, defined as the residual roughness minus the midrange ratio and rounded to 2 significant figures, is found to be 2.6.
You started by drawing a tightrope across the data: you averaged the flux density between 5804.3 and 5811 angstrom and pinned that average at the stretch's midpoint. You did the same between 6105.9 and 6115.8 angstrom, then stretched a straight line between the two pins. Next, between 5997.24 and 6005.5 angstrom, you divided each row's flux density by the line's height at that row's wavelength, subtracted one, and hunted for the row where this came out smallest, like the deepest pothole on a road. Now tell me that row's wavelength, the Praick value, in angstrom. 5997.94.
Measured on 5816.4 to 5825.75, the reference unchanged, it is 5823.74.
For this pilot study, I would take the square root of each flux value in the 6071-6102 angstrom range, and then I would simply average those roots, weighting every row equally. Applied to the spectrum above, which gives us 4.42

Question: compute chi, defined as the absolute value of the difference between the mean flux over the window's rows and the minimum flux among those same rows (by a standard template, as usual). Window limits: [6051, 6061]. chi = 1.3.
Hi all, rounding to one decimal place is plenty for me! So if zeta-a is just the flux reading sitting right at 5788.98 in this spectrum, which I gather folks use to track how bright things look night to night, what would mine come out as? 22.2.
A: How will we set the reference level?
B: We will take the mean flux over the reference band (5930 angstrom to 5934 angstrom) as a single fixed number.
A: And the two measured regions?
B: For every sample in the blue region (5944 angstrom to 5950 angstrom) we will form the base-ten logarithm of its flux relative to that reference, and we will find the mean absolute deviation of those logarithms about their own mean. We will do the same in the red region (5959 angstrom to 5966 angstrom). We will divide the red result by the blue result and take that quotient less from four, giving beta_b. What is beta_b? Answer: 3.3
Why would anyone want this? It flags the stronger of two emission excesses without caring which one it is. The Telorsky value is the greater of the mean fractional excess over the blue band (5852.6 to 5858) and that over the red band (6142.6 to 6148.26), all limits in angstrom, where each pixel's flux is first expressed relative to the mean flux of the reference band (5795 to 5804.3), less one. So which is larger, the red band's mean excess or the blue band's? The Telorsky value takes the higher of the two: 0.019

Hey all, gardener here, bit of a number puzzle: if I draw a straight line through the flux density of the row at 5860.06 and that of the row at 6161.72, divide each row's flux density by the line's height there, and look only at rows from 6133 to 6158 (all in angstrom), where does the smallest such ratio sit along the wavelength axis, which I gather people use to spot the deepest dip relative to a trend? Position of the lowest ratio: 6137.65 angstrom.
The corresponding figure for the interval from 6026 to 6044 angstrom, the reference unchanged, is 6033.95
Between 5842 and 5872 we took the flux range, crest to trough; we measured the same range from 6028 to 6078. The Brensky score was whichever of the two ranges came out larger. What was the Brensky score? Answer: 4.1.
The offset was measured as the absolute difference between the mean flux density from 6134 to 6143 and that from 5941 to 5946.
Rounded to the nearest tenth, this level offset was 1.2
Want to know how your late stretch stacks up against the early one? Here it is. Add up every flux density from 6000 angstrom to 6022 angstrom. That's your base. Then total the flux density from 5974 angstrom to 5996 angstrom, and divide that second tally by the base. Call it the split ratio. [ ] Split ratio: 0.99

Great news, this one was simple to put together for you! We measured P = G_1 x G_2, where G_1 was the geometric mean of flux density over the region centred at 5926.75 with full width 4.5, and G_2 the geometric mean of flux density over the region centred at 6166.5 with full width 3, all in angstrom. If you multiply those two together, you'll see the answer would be 386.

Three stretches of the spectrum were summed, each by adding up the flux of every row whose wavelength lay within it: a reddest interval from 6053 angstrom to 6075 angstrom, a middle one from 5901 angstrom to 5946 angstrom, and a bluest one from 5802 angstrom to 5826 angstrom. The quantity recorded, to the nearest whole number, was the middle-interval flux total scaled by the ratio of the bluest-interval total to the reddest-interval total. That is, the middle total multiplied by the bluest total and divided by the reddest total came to 756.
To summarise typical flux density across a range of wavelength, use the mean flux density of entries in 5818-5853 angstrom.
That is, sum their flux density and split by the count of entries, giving 20.1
